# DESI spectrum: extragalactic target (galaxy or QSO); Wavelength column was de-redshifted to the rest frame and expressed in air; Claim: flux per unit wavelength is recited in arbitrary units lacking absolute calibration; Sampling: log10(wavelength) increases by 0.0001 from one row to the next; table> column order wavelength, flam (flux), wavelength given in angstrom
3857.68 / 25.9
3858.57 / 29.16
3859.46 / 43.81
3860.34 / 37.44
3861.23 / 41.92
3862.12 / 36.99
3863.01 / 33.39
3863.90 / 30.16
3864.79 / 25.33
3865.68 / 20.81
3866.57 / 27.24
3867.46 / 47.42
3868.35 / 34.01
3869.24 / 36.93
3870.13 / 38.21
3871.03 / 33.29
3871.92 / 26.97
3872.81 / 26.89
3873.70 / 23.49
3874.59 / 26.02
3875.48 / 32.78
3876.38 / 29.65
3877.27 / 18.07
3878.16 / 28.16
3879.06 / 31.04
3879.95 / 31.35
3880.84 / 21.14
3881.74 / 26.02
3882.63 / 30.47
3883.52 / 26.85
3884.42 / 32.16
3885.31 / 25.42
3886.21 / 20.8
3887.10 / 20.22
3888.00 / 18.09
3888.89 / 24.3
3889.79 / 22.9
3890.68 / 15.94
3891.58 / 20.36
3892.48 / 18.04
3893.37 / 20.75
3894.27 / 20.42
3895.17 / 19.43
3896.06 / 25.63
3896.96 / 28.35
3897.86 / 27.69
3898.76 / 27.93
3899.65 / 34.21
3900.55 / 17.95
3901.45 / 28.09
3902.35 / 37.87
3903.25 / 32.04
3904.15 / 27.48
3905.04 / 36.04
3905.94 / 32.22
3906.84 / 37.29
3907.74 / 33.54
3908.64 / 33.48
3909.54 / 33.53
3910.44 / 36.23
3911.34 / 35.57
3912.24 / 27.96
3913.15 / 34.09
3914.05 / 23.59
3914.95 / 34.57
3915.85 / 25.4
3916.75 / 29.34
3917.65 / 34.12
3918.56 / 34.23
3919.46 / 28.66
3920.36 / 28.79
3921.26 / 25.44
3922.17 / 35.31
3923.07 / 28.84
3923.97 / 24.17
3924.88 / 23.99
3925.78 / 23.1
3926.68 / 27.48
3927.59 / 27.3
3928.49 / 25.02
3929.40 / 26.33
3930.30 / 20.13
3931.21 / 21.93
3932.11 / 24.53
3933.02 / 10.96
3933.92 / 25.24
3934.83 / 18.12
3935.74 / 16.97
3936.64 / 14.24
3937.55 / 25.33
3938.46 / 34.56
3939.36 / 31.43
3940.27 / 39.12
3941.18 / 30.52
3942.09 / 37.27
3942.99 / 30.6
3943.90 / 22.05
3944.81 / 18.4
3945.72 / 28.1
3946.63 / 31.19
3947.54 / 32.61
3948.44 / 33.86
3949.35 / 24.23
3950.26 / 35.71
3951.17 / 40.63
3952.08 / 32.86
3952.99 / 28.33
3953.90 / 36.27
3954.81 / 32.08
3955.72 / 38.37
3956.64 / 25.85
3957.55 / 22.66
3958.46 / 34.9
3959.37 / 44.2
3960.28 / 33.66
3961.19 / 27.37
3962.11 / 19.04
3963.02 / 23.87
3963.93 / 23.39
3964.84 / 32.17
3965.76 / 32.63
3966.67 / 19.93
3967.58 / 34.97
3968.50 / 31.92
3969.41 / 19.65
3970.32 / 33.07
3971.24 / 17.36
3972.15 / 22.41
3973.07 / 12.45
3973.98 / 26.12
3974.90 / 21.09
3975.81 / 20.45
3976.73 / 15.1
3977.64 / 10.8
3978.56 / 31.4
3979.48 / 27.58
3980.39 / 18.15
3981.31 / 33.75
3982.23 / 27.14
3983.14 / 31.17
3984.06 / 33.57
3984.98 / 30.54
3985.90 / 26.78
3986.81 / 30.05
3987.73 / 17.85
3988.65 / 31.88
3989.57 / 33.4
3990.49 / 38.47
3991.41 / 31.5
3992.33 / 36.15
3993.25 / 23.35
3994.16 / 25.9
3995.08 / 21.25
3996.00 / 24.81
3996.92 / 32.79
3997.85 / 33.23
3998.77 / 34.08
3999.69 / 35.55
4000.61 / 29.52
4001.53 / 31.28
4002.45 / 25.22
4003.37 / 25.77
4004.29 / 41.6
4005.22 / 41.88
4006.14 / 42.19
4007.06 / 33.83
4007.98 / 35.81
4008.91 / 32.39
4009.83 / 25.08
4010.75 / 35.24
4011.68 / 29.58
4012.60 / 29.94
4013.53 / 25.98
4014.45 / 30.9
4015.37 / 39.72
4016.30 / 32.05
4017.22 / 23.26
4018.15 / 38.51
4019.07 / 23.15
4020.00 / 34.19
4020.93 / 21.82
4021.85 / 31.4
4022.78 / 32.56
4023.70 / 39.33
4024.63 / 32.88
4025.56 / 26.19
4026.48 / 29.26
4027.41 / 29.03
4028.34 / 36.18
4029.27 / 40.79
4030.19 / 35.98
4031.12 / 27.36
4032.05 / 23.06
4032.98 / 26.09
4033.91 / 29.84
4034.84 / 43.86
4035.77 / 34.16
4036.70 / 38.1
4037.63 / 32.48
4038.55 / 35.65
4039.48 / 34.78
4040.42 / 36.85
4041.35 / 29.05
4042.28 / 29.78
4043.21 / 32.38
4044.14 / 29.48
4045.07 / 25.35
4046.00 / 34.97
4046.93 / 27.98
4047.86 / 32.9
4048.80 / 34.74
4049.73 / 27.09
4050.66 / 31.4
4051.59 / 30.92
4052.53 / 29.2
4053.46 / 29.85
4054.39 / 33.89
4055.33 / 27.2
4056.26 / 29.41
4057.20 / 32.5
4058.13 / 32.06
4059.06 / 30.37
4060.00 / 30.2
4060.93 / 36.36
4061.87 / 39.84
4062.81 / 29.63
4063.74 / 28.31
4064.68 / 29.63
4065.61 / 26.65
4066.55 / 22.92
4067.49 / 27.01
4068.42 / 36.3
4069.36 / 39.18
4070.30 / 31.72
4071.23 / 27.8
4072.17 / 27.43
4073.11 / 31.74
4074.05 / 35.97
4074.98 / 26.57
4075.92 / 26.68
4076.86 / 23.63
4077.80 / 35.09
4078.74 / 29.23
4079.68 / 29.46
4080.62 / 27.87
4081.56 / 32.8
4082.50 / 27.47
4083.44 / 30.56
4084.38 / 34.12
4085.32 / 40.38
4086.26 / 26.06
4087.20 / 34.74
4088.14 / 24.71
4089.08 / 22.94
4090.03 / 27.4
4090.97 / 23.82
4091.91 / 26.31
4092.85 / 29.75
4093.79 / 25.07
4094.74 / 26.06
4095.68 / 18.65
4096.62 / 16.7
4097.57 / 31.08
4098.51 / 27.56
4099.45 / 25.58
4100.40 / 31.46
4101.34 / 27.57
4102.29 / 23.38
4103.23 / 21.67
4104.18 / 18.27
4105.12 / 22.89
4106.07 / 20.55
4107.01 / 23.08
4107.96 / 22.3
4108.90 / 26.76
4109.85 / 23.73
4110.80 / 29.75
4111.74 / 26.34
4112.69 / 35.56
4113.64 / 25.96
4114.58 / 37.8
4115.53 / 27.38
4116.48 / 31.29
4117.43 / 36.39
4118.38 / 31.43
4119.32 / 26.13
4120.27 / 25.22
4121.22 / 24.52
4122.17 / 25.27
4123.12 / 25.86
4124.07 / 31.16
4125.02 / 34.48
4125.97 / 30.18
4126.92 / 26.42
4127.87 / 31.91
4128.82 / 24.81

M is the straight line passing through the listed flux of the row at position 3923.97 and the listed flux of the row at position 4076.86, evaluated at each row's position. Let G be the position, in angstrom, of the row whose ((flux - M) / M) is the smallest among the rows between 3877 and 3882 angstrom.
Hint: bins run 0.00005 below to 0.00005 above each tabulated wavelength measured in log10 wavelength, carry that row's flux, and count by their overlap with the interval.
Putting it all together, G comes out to 3877.27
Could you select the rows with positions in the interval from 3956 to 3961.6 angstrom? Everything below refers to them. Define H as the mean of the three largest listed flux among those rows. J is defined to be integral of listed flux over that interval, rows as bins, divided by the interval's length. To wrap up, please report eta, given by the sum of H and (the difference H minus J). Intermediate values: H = 37.6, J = 31.7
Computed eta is 43.5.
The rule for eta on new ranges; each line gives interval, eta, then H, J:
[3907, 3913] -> 36.7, 35.1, 33.6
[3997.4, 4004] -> 37.6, 34.3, 31.0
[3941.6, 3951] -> 41.5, 35.6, 29.8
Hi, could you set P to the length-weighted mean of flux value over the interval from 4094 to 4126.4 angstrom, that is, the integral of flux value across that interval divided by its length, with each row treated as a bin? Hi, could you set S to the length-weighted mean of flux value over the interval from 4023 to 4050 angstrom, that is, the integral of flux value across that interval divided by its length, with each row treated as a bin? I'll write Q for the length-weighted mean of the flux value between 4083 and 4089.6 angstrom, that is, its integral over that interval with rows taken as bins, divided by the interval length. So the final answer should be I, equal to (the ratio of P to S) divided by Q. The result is 0.027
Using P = 26.8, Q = 30.5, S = 32.3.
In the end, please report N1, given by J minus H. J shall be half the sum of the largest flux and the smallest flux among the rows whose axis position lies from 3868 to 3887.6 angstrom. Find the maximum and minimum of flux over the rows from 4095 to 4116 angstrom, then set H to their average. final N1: 1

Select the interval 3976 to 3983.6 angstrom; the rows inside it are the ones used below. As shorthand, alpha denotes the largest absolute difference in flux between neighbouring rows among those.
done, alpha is 21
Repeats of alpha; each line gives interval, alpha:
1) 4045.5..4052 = 8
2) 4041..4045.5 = 4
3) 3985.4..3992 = 14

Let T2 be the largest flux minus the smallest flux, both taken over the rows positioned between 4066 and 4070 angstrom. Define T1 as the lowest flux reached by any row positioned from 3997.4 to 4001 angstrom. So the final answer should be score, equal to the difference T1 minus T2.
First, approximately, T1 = 29.52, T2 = 16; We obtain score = 13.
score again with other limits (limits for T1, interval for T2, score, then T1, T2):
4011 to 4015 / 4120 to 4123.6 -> 25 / 25.98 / 1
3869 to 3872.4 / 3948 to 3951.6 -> 11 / 26.97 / 16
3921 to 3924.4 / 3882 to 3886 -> 17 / 24.17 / 7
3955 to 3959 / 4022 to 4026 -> 10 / 22.66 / 13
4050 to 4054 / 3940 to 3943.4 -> 21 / 29.2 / 9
